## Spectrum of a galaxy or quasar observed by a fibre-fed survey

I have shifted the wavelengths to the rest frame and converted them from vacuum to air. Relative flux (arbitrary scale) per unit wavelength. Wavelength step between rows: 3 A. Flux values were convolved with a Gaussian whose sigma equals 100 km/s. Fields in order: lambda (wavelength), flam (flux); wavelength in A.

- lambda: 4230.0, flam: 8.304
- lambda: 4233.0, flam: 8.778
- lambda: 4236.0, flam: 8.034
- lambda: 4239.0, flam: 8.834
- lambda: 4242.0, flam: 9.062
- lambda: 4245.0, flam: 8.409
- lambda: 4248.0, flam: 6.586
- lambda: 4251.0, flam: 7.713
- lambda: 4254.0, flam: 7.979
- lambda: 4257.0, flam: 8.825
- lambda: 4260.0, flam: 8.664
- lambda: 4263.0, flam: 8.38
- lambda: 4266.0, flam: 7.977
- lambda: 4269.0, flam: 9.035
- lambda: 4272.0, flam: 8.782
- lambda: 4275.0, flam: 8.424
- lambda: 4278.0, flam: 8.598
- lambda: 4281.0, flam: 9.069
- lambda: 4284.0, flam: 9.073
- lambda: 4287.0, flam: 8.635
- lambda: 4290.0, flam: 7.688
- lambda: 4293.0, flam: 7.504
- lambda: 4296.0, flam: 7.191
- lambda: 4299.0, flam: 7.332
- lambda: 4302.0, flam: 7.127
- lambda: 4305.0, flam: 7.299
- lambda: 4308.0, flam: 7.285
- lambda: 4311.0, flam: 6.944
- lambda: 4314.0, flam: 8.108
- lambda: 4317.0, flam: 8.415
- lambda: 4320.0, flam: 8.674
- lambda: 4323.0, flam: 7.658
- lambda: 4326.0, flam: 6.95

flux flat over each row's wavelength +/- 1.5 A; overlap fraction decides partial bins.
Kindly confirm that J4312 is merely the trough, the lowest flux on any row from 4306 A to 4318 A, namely 6.944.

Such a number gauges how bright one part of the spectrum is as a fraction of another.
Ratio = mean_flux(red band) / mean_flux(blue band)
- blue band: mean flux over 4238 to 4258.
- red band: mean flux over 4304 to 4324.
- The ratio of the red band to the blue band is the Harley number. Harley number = 0.95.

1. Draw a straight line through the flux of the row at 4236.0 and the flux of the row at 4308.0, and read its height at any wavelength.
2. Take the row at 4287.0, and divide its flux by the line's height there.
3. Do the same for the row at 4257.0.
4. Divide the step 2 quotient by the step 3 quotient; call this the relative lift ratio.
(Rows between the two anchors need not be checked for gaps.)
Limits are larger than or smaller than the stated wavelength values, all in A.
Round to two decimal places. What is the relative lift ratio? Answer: 1.02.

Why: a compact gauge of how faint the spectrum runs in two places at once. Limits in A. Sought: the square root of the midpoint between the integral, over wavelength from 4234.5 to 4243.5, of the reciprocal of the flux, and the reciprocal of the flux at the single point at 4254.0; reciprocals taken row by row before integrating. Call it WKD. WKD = 0.7647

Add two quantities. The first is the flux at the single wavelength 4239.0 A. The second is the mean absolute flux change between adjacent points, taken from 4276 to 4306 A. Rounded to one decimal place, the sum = 9.2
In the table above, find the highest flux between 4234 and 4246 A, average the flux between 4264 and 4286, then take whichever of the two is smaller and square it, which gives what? 76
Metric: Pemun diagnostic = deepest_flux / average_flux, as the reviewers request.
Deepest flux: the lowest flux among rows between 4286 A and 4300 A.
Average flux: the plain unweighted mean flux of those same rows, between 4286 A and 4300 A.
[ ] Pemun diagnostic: 0.94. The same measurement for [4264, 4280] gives 0.93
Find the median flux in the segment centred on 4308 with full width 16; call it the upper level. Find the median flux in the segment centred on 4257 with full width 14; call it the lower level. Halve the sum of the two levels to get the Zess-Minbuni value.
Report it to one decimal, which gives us 7.8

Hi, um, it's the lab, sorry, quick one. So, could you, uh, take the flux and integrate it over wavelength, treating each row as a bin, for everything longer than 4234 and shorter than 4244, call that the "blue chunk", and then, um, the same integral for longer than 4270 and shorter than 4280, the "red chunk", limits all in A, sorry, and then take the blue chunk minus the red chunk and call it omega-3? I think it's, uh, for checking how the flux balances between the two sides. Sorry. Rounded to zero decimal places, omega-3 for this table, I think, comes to 0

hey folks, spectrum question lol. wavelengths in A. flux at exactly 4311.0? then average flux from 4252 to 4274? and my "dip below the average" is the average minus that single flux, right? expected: 1.6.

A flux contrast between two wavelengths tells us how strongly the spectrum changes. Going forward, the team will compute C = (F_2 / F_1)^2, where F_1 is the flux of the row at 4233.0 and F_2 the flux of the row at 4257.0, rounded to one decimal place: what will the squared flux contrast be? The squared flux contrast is 1.0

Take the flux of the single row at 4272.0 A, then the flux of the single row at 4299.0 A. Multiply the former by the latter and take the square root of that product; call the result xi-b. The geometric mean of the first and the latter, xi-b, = 8.02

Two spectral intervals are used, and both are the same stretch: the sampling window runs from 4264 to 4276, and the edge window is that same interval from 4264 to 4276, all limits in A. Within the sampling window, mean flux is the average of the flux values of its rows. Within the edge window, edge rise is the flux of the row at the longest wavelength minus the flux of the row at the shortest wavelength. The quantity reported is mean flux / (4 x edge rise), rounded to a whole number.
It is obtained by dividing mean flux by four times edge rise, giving 5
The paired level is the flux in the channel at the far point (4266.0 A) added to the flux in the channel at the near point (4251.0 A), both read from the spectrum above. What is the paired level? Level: 15.7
